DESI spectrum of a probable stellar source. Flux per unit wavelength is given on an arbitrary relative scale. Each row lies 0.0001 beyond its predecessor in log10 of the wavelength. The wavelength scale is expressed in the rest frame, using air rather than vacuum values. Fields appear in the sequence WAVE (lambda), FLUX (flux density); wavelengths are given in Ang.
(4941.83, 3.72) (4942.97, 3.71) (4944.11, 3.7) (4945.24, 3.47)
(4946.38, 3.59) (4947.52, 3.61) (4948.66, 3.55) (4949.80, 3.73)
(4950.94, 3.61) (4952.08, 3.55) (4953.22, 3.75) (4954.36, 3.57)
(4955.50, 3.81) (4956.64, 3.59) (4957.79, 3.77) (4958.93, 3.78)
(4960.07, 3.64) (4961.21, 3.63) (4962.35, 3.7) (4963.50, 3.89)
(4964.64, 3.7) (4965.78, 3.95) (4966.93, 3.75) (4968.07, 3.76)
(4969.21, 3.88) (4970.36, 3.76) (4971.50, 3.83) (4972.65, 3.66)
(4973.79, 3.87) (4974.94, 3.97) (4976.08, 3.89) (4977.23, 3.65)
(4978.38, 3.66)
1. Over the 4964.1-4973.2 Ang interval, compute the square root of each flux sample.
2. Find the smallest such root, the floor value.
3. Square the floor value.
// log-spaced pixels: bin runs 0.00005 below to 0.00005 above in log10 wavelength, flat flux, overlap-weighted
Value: 3.66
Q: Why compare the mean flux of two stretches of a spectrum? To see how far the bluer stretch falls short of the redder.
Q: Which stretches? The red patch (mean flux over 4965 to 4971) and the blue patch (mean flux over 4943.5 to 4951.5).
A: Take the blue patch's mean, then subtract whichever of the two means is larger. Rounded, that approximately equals -0.21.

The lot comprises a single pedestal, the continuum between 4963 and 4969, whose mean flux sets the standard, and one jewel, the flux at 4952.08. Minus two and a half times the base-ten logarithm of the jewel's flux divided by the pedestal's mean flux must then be 0.08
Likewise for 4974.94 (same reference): -0.04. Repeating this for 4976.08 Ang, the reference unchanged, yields -0.02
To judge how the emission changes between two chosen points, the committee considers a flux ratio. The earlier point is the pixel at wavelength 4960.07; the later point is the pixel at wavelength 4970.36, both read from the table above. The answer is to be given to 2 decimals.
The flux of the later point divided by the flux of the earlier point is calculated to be 1.03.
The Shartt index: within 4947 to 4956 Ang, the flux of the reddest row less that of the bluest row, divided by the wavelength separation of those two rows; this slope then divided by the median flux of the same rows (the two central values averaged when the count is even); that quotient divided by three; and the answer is 0.0023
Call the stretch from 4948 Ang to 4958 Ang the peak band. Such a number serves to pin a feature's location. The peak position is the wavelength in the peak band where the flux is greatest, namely 4955.50 Ang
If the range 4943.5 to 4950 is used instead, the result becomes 4949.80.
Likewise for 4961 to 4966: 4965.78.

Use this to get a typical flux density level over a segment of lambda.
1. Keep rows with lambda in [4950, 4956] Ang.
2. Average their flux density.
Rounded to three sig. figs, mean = 3.66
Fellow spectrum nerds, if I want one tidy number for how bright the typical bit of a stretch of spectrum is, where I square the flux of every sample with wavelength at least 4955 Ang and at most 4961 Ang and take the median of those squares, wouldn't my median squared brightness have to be 14.2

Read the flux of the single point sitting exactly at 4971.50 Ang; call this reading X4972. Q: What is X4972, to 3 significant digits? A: 3.83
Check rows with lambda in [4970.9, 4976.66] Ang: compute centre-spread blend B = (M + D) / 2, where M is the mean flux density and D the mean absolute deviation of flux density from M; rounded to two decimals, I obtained 1.96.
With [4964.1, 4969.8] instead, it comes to 1.95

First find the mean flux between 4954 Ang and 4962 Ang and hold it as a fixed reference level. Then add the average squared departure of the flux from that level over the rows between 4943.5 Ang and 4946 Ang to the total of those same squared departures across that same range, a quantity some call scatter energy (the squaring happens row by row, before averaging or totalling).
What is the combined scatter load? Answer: 0.07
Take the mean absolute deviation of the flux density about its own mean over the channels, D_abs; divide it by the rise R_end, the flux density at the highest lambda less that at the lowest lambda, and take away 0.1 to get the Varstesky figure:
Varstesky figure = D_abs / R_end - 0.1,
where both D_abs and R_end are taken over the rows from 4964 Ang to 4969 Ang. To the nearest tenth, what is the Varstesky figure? 1.2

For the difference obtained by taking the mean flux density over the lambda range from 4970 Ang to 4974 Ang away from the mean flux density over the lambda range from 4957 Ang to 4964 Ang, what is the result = -0.05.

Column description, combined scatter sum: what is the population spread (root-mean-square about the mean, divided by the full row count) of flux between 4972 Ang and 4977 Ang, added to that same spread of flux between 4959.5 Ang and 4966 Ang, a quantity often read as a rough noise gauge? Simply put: 0.238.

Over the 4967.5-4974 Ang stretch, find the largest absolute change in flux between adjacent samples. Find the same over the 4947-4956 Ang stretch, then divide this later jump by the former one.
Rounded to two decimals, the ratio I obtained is 1.14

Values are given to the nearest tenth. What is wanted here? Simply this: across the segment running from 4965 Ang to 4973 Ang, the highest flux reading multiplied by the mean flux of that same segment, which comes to 15.0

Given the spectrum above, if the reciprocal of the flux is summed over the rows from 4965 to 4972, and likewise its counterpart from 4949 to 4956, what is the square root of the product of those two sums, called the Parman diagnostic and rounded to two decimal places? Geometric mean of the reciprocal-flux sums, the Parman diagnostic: 1.60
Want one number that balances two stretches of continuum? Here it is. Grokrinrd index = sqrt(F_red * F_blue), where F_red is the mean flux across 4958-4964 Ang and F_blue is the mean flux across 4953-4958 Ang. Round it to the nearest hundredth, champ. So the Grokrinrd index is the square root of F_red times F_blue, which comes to 3.71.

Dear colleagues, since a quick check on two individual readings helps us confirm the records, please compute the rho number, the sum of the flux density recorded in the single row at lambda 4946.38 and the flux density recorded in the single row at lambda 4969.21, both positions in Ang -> 7.47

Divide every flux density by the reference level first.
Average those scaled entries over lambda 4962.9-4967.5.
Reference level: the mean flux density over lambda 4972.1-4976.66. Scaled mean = 0.99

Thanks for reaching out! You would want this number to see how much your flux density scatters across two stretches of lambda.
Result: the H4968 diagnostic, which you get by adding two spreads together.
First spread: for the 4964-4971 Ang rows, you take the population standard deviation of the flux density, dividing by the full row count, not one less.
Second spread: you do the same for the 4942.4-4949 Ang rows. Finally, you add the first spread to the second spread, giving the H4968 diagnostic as 0.169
